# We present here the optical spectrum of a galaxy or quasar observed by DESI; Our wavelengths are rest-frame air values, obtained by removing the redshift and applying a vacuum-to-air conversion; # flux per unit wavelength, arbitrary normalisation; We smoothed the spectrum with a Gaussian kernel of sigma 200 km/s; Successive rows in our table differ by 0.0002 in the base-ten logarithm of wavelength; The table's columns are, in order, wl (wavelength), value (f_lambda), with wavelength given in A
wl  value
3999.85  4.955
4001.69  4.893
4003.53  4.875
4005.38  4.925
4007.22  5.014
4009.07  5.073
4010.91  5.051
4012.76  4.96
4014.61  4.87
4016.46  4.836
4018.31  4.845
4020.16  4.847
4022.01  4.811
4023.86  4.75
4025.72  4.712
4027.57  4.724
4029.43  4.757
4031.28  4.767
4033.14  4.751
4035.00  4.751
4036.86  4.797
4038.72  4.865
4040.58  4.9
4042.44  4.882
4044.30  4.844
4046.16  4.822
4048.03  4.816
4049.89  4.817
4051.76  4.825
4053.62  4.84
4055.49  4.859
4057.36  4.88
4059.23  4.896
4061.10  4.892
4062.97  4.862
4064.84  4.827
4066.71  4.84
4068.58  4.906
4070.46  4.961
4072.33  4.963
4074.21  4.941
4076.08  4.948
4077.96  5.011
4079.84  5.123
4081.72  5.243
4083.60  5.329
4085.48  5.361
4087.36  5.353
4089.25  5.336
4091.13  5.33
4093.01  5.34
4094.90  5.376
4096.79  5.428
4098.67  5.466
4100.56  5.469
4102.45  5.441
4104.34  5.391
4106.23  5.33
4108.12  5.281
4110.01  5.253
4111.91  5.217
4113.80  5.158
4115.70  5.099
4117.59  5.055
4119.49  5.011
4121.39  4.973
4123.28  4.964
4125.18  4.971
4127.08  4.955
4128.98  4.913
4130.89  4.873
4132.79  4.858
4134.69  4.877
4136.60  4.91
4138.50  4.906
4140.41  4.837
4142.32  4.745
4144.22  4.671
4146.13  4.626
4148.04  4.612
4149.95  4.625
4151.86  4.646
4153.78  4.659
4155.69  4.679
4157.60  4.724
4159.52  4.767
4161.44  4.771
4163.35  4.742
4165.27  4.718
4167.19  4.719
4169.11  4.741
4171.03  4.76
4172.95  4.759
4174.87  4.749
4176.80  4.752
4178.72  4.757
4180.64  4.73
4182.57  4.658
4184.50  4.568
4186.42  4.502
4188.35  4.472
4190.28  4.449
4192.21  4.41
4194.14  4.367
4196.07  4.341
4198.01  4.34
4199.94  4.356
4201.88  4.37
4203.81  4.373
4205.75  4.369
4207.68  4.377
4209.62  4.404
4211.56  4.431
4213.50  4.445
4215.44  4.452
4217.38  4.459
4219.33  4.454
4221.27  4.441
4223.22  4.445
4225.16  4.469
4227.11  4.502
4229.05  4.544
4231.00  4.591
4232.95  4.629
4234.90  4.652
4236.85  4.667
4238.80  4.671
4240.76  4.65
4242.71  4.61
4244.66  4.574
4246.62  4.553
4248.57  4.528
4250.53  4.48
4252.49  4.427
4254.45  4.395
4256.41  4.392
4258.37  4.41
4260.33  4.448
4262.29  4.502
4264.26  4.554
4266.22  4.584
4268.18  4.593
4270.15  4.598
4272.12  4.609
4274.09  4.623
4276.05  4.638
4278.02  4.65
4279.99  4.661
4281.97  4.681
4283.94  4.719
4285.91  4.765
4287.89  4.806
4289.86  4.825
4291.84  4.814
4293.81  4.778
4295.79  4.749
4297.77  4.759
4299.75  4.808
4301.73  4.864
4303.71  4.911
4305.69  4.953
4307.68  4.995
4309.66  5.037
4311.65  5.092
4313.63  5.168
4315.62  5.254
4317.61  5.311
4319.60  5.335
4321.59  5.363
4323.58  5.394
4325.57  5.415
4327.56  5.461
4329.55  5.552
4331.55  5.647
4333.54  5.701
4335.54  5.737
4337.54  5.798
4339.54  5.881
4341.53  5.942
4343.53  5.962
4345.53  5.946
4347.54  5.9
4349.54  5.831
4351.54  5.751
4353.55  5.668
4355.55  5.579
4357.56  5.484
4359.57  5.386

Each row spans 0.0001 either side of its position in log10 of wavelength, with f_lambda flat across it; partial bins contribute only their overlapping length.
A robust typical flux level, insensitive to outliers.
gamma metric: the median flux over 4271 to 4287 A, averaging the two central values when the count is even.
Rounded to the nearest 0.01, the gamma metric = 4.66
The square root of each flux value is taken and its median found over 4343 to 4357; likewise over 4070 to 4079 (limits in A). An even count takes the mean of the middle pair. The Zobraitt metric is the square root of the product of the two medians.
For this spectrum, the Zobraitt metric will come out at 2.32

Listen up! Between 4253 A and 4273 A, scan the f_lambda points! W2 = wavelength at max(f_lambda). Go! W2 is 4272.12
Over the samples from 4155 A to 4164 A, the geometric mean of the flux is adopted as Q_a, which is 4.74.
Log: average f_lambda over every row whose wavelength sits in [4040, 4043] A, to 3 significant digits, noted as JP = 4.89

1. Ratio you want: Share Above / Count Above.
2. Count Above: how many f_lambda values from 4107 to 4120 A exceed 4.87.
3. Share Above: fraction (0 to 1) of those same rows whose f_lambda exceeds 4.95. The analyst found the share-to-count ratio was 0.14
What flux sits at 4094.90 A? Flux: 5.376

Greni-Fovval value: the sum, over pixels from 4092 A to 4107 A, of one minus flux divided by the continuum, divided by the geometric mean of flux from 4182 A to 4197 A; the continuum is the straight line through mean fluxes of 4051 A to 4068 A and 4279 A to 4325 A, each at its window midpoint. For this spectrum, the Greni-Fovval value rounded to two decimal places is -0.19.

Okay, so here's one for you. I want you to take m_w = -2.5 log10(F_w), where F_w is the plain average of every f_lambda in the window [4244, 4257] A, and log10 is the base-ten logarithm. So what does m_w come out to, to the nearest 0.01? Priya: -1.63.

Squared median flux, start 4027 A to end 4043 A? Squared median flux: 23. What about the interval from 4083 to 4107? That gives 29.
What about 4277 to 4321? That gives 23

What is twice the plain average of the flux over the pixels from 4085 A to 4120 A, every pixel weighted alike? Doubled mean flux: 10.6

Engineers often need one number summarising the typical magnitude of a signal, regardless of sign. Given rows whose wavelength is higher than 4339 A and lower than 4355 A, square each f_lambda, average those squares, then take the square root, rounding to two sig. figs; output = 5.9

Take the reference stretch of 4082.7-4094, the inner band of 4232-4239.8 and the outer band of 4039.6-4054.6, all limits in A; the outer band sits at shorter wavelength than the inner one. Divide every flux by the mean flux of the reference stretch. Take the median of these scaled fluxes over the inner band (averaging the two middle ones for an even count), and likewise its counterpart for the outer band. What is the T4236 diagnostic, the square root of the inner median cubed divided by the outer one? 0.86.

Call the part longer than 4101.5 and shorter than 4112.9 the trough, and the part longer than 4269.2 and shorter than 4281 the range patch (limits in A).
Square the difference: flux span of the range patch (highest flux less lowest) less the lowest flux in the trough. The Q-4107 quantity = 26.6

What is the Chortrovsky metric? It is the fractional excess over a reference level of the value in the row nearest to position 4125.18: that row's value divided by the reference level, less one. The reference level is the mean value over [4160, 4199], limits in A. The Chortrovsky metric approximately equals 0.08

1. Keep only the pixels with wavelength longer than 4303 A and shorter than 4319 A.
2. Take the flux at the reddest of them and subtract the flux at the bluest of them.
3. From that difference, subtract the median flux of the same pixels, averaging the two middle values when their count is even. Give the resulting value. -4.66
